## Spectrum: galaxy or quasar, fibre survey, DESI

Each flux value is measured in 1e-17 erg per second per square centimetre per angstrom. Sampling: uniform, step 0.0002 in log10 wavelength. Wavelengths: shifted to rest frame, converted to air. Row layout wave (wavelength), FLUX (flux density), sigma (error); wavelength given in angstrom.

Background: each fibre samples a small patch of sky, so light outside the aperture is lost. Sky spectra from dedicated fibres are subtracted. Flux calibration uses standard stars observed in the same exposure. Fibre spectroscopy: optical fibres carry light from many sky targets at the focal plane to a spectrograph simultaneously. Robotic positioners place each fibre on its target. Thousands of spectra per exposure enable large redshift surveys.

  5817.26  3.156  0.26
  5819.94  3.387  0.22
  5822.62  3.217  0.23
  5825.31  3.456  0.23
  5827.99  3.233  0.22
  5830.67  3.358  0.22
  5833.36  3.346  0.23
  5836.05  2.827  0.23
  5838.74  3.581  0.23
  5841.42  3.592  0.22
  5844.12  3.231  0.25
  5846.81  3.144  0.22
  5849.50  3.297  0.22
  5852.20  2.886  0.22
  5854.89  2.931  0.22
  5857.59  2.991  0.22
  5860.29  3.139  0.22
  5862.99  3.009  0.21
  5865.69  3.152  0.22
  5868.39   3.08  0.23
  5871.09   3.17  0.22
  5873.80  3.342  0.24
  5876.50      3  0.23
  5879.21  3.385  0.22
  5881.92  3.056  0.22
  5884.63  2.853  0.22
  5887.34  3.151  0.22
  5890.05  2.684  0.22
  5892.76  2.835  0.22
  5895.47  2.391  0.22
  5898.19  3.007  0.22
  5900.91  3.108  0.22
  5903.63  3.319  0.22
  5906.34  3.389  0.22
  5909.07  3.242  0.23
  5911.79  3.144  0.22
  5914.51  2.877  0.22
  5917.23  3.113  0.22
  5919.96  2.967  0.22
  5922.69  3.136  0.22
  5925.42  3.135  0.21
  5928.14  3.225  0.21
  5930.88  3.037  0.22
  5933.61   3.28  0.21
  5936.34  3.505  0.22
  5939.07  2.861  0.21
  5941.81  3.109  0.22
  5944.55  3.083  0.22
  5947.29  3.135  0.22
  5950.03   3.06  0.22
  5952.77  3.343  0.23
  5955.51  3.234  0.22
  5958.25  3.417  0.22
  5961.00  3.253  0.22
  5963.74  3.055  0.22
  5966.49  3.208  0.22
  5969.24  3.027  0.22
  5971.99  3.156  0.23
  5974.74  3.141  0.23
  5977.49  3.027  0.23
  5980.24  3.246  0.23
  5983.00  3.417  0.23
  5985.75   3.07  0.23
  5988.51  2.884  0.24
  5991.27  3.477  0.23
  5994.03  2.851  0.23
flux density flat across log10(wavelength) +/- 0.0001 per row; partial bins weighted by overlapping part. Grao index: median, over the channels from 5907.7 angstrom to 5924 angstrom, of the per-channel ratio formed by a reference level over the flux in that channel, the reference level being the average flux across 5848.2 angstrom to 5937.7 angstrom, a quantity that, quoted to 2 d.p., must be 0.99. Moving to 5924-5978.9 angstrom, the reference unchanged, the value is 0.98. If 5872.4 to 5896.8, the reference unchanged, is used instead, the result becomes 1.03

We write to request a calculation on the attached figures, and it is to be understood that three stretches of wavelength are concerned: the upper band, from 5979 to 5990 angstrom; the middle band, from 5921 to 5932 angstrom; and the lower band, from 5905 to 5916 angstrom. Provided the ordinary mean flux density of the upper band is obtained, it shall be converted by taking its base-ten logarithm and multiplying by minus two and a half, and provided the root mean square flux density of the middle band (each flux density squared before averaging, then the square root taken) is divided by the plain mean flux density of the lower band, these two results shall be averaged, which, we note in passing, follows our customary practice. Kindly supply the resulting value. -0.128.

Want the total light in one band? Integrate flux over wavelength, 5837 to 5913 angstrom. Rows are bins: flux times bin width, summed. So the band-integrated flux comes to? 236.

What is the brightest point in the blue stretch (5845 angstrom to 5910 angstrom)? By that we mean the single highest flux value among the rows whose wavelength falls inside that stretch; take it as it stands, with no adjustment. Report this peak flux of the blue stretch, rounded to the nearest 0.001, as 3.389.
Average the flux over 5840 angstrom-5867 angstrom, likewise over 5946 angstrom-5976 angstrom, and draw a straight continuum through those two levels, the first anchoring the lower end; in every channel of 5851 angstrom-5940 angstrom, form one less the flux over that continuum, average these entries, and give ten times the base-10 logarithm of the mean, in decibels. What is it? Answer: -15.8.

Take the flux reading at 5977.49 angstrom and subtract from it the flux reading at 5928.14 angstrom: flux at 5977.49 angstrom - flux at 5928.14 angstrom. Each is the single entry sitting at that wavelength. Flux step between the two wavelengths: -0.2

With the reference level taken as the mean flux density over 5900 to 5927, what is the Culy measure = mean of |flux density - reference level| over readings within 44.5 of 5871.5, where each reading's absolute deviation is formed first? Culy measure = 0.190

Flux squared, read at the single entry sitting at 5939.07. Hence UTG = 8.2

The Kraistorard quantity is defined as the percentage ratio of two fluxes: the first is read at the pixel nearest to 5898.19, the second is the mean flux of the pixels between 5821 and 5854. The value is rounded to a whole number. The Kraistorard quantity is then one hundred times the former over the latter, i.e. 92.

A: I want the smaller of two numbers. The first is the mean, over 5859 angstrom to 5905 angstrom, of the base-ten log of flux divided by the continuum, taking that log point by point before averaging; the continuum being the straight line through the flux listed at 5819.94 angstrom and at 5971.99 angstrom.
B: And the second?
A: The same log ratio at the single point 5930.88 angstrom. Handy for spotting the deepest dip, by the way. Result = -0.036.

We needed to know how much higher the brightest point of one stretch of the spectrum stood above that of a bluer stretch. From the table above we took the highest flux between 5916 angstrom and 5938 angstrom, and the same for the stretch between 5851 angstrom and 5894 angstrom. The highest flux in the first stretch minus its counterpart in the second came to 0.12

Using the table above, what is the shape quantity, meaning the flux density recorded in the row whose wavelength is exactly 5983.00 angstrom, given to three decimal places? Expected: 3.417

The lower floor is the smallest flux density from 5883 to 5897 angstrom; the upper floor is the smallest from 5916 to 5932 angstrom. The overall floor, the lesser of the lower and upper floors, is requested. 2.39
